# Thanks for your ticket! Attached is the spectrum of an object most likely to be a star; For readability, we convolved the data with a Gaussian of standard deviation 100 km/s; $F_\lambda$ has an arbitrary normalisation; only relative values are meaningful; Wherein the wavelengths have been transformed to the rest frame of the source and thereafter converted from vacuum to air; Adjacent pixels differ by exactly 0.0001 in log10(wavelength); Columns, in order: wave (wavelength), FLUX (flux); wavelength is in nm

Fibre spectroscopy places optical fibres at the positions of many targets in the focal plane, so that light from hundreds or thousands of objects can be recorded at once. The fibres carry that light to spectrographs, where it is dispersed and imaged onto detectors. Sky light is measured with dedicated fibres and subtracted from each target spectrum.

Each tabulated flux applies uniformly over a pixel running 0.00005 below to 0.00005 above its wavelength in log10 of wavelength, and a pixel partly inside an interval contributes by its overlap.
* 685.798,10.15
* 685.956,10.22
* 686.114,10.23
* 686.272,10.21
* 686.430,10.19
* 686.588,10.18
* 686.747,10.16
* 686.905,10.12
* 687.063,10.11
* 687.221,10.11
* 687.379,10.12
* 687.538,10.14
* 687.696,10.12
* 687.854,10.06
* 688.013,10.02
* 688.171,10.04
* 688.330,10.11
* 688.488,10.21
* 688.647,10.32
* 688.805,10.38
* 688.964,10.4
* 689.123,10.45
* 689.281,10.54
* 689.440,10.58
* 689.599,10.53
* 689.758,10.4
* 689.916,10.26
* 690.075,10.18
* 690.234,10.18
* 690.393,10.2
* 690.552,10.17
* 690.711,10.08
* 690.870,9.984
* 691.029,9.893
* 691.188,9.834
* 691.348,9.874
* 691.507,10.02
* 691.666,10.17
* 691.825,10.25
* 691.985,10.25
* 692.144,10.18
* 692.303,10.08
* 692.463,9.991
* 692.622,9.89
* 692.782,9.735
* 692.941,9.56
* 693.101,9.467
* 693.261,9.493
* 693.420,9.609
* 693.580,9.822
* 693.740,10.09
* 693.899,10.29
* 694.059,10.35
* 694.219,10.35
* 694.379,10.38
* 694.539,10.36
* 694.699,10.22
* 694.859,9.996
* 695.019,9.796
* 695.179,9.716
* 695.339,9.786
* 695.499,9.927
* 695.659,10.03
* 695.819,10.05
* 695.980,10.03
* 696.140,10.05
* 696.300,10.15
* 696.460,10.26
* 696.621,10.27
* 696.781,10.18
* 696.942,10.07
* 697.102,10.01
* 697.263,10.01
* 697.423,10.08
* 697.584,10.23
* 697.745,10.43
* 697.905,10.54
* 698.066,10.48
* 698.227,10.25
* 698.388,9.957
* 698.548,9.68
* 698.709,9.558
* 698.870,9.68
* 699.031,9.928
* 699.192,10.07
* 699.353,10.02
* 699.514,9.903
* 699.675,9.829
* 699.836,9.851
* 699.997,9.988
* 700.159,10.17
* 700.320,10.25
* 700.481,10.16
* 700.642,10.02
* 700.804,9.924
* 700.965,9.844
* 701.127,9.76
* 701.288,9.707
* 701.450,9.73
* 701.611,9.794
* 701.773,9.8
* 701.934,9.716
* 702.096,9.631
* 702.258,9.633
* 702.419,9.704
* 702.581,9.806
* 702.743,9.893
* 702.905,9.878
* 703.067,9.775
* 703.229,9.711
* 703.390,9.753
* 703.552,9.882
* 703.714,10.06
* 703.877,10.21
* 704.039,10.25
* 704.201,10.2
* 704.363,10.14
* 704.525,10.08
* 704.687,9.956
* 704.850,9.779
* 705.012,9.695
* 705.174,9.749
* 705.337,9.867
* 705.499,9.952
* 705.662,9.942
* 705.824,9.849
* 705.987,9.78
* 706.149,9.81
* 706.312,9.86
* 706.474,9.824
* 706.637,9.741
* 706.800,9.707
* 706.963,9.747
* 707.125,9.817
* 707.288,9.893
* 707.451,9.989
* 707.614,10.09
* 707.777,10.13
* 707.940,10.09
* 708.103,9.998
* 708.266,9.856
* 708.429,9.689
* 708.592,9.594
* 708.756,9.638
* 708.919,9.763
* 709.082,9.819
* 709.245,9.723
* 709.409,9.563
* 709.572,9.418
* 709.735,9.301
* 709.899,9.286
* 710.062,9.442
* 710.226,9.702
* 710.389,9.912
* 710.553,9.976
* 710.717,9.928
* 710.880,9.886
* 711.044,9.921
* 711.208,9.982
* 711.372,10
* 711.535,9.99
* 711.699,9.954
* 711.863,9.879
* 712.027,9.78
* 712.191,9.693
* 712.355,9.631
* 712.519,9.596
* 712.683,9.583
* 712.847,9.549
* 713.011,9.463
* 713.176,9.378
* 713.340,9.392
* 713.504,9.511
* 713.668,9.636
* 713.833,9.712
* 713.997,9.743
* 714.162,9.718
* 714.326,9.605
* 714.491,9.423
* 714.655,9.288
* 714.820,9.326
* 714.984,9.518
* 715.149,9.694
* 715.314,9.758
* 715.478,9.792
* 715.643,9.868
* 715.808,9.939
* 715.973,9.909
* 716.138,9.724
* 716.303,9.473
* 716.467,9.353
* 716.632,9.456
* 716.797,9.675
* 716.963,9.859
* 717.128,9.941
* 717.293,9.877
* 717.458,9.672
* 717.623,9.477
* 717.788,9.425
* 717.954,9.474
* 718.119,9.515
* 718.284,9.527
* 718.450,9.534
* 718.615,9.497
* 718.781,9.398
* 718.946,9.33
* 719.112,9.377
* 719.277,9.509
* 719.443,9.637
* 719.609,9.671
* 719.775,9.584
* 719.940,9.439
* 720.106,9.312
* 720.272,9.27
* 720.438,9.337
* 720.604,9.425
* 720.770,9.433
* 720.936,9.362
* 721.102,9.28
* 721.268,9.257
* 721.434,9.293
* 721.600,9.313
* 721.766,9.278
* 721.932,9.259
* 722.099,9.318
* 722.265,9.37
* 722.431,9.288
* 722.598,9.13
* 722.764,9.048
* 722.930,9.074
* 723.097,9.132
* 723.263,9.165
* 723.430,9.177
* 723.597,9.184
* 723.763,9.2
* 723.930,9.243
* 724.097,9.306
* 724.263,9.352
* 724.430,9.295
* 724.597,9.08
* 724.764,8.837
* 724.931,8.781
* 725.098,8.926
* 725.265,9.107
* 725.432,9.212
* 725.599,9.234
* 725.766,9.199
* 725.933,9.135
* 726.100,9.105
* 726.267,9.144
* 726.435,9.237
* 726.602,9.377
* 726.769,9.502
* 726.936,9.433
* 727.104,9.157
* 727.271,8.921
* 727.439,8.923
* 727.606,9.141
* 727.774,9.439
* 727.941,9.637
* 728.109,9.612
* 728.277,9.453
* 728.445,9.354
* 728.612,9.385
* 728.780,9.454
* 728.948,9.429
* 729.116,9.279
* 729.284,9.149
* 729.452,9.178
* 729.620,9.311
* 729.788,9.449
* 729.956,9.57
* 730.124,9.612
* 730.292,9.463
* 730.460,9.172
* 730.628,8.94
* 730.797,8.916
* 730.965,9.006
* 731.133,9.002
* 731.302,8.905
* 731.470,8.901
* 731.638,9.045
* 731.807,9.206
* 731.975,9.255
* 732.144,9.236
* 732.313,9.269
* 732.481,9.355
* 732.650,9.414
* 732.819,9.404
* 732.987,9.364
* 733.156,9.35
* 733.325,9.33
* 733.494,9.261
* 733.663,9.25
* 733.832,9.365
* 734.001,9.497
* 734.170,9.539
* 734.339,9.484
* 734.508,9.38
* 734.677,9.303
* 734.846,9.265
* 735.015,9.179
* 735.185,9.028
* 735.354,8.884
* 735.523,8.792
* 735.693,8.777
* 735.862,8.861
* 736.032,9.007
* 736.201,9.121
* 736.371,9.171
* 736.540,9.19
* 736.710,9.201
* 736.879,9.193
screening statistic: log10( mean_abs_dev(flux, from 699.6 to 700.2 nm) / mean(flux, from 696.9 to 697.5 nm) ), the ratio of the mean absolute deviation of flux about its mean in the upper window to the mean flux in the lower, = -1.92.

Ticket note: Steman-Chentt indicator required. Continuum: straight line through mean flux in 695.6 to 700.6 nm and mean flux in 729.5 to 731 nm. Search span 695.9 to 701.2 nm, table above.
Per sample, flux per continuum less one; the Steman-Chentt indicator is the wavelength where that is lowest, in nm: 698.709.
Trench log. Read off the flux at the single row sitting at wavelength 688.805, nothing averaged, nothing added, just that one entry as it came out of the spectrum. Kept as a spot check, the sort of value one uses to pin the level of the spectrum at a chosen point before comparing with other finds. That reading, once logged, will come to 10.38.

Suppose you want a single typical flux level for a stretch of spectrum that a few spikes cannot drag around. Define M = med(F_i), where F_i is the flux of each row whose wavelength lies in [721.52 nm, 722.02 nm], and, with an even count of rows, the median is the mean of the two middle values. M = 9.3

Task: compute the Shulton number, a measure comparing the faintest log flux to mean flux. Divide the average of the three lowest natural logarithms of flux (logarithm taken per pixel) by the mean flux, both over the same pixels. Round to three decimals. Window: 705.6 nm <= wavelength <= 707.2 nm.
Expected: 0.232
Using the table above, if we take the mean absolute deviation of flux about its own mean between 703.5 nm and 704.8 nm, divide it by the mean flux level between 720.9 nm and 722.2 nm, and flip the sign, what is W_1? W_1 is -0.011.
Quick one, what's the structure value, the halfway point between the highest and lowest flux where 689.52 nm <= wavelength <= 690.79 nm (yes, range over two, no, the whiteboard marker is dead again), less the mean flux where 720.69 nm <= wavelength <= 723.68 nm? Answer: 1.06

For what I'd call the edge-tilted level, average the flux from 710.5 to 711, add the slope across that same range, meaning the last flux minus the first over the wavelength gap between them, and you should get 9.65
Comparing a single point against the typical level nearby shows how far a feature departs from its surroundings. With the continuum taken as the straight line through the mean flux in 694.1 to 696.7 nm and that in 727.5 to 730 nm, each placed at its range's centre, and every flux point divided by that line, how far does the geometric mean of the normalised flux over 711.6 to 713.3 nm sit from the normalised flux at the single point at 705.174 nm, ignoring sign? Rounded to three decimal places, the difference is 0.005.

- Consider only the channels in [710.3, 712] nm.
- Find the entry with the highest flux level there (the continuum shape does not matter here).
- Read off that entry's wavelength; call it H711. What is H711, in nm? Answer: 711.372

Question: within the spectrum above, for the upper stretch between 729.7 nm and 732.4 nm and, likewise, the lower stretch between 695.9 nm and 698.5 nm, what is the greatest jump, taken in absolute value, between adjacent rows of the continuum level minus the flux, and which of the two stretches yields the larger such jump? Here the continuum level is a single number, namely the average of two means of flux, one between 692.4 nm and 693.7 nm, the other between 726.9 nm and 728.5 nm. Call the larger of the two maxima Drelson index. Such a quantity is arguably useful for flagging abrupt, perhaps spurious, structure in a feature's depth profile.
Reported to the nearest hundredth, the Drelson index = 0.29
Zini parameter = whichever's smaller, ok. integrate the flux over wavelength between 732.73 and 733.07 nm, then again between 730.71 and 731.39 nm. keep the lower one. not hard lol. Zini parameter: 3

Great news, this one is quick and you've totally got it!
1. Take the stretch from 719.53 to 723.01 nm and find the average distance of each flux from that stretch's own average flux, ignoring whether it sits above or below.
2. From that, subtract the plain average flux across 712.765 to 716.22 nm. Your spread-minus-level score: -9.5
